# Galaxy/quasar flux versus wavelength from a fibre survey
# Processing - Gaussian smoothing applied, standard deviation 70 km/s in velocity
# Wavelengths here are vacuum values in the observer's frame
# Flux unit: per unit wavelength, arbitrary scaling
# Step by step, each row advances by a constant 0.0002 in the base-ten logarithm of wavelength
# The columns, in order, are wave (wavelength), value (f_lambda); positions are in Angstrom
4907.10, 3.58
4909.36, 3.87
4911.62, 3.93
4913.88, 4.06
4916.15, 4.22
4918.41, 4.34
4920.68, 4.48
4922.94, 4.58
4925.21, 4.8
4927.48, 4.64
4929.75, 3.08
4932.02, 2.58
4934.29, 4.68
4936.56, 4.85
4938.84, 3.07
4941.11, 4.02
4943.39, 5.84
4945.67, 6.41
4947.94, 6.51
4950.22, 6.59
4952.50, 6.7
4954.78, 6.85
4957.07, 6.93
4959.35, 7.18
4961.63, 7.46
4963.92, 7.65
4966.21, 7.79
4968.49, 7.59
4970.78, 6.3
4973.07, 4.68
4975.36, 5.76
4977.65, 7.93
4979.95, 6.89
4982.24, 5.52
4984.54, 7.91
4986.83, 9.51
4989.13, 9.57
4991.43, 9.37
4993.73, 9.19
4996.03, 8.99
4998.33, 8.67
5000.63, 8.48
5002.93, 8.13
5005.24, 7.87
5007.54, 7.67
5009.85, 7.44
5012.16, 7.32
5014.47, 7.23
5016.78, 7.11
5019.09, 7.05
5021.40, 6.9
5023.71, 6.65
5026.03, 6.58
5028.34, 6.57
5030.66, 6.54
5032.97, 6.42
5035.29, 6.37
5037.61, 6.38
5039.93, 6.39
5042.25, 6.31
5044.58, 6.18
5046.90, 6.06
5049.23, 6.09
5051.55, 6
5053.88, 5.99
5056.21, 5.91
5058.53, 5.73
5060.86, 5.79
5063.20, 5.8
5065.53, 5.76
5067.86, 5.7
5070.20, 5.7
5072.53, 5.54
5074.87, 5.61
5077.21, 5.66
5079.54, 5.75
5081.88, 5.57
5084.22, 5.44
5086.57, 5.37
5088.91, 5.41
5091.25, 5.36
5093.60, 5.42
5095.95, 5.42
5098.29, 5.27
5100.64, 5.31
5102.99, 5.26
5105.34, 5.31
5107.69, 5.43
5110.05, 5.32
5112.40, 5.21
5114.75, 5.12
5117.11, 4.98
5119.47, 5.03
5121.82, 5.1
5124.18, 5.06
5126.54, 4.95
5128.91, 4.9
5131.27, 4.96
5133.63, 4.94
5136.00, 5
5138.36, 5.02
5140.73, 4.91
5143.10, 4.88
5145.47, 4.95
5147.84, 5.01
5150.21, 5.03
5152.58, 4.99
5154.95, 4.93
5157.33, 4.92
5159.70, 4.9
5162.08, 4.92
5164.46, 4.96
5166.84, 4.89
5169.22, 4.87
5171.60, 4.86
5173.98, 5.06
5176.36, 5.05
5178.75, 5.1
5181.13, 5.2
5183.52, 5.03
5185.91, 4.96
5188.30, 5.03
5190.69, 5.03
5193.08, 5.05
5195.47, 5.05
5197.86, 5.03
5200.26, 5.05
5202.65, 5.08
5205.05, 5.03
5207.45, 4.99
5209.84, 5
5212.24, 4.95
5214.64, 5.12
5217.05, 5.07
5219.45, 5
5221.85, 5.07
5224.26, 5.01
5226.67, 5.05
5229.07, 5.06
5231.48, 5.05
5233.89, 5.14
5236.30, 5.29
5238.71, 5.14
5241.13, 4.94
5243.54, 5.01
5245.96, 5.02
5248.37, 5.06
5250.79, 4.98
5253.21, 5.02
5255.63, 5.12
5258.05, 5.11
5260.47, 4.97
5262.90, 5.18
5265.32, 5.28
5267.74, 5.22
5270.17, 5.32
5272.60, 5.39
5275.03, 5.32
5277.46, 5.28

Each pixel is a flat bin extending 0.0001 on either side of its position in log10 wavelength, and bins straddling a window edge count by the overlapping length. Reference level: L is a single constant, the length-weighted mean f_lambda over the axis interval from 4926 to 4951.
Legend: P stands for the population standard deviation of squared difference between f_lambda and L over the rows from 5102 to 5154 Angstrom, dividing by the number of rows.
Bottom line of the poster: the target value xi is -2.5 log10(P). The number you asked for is 2.3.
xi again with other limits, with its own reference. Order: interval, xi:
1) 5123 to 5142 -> 4.0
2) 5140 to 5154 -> 4.0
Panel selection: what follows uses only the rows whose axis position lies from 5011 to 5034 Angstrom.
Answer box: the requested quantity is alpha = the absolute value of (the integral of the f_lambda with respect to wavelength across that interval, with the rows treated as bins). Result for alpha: 157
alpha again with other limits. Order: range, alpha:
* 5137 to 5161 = 119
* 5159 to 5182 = 115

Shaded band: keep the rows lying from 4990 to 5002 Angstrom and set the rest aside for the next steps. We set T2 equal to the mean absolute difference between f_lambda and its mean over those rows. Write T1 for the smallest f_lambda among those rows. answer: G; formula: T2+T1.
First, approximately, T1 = 8.48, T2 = 0.29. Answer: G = 8.8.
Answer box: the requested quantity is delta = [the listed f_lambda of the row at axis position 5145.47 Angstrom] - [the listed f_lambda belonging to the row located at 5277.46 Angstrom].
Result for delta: -0.3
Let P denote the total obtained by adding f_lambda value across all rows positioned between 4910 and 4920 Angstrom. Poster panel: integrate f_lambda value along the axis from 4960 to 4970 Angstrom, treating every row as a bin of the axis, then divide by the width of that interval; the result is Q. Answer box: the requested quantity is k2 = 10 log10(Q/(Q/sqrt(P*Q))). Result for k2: 10.5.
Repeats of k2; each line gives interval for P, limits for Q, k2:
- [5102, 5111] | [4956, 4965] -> 11.0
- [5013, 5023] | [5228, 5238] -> 10.8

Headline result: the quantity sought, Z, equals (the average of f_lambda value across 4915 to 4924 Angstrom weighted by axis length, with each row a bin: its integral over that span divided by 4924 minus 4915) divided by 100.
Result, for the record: 0.044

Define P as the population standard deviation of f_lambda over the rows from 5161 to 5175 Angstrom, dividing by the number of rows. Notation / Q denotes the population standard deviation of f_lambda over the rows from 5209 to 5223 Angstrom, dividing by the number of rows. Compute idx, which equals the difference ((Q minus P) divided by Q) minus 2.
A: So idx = -2.2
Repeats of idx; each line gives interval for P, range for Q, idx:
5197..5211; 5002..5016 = -1.1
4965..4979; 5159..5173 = -37.1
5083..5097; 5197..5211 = -2.0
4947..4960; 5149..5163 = -5.9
